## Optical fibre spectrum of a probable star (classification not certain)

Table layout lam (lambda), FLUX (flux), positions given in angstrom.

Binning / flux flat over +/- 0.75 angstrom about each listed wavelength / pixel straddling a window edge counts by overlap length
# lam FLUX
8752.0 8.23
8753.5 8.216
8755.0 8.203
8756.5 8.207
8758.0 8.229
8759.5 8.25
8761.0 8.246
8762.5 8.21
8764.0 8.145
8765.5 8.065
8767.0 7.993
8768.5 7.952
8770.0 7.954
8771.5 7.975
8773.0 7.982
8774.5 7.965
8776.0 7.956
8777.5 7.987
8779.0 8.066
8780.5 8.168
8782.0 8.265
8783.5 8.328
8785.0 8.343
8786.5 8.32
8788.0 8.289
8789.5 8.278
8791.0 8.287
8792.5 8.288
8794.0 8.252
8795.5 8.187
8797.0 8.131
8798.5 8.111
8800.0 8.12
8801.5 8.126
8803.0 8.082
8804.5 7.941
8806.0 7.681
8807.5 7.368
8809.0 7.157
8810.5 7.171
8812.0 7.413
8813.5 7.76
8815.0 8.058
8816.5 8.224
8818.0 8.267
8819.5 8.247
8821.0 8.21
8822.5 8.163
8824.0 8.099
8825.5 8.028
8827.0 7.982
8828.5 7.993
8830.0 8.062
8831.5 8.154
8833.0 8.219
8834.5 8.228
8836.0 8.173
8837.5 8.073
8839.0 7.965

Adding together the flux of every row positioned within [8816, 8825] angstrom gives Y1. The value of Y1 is 49.2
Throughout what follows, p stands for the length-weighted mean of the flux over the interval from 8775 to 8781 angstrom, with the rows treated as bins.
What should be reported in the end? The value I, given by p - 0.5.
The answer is 7.54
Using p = 8.04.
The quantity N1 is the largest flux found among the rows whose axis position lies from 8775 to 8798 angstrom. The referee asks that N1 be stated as 8.343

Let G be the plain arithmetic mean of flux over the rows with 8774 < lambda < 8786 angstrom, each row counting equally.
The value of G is 8.13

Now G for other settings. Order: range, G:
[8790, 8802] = 8.19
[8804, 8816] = 7.57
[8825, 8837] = 8.10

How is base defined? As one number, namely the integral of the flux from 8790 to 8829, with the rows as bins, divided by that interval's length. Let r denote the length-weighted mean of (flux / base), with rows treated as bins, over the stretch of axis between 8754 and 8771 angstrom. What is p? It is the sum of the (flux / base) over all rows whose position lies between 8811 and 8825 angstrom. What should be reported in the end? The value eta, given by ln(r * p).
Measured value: 2.23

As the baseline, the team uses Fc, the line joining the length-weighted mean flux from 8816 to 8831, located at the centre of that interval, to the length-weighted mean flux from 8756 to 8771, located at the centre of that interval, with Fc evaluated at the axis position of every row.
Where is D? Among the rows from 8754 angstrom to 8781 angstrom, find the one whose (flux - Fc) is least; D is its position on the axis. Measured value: 8768.5 angstrom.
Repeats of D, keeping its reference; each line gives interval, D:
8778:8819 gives 8809.0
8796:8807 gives 8806.0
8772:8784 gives 8776.0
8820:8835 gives 8827.0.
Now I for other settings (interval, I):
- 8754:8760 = 7.72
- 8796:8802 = 7.62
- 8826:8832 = 7.54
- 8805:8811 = 6.88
